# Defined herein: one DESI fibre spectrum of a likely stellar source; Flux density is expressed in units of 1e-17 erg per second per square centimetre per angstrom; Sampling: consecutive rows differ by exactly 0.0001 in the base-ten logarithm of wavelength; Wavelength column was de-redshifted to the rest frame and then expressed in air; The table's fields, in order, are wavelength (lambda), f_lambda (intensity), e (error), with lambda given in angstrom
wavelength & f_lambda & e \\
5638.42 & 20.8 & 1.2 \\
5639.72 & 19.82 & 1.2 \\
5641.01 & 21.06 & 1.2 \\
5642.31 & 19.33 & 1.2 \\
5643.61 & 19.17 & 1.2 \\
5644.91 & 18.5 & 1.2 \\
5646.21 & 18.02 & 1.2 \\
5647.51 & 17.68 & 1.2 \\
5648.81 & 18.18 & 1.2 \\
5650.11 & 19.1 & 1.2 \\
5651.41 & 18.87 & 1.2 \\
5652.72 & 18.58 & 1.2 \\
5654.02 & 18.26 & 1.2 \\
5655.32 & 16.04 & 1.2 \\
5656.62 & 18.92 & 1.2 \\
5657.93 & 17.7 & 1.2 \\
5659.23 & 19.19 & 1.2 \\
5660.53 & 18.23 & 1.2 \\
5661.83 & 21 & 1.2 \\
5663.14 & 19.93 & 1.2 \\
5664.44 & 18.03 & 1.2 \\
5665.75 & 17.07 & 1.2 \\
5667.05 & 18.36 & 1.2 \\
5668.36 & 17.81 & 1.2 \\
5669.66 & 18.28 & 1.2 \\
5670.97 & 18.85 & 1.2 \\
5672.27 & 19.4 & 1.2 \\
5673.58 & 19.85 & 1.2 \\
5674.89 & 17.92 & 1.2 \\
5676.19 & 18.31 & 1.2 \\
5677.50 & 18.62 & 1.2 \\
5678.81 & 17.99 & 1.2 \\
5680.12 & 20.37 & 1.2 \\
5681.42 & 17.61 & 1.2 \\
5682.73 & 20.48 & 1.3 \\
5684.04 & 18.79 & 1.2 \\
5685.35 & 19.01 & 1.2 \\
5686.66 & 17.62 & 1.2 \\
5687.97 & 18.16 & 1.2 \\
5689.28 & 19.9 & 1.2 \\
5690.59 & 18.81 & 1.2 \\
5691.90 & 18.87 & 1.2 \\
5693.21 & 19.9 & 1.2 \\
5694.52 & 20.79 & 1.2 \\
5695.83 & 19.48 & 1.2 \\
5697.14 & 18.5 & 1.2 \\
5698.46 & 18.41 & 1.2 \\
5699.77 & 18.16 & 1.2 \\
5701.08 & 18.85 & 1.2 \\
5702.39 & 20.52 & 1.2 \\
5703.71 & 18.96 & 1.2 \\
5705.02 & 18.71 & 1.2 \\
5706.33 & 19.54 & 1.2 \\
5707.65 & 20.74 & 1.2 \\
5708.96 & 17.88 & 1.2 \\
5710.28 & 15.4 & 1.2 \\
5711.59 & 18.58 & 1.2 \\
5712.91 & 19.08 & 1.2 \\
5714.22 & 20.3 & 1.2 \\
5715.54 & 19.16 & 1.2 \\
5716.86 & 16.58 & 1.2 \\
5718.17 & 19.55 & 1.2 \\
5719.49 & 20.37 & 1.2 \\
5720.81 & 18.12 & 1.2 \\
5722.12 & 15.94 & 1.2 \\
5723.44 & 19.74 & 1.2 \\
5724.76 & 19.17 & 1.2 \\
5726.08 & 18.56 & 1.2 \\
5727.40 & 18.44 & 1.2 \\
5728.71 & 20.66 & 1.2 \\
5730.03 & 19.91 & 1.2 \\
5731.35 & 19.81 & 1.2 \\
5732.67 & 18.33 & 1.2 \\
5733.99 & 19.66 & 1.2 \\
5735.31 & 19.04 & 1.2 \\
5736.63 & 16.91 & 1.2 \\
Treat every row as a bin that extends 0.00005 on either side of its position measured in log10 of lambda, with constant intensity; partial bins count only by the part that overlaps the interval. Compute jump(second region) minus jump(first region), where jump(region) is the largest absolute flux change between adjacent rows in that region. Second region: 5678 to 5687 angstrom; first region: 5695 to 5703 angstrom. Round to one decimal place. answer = 1.2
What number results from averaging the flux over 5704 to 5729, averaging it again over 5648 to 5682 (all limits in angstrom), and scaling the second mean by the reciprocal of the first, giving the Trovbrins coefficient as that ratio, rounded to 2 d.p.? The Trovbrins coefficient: 0.99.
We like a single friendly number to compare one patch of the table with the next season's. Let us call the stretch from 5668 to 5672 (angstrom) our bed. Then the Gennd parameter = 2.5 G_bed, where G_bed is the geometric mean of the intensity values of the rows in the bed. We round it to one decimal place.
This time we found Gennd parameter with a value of 45.8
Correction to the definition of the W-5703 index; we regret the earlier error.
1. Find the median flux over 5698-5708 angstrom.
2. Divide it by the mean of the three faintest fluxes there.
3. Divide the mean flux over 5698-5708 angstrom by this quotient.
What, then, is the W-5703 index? 18.7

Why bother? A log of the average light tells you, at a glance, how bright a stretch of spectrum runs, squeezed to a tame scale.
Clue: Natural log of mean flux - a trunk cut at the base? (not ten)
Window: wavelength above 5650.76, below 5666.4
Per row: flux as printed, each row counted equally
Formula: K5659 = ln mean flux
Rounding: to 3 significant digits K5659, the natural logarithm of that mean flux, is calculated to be 2.92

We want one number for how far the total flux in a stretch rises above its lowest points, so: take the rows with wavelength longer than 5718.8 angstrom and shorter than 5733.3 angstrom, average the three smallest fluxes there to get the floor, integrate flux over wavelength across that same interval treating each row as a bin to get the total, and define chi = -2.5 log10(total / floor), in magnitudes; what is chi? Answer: -2.996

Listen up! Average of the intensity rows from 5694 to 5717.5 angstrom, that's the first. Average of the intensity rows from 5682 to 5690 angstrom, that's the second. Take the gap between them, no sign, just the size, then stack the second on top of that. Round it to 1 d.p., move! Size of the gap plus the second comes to 19.1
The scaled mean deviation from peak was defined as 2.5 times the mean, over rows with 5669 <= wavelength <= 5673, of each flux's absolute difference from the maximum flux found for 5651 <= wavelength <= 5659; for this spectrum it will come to 1.0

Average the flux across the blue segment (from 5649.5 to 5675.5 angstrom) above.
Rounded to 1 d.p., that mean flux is 18.6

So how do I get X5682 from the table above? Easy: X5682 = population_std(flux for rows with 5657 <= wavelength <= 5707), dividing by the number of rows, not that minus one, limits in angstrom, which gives 0.96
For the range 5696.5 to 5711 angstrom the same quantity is 1.36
